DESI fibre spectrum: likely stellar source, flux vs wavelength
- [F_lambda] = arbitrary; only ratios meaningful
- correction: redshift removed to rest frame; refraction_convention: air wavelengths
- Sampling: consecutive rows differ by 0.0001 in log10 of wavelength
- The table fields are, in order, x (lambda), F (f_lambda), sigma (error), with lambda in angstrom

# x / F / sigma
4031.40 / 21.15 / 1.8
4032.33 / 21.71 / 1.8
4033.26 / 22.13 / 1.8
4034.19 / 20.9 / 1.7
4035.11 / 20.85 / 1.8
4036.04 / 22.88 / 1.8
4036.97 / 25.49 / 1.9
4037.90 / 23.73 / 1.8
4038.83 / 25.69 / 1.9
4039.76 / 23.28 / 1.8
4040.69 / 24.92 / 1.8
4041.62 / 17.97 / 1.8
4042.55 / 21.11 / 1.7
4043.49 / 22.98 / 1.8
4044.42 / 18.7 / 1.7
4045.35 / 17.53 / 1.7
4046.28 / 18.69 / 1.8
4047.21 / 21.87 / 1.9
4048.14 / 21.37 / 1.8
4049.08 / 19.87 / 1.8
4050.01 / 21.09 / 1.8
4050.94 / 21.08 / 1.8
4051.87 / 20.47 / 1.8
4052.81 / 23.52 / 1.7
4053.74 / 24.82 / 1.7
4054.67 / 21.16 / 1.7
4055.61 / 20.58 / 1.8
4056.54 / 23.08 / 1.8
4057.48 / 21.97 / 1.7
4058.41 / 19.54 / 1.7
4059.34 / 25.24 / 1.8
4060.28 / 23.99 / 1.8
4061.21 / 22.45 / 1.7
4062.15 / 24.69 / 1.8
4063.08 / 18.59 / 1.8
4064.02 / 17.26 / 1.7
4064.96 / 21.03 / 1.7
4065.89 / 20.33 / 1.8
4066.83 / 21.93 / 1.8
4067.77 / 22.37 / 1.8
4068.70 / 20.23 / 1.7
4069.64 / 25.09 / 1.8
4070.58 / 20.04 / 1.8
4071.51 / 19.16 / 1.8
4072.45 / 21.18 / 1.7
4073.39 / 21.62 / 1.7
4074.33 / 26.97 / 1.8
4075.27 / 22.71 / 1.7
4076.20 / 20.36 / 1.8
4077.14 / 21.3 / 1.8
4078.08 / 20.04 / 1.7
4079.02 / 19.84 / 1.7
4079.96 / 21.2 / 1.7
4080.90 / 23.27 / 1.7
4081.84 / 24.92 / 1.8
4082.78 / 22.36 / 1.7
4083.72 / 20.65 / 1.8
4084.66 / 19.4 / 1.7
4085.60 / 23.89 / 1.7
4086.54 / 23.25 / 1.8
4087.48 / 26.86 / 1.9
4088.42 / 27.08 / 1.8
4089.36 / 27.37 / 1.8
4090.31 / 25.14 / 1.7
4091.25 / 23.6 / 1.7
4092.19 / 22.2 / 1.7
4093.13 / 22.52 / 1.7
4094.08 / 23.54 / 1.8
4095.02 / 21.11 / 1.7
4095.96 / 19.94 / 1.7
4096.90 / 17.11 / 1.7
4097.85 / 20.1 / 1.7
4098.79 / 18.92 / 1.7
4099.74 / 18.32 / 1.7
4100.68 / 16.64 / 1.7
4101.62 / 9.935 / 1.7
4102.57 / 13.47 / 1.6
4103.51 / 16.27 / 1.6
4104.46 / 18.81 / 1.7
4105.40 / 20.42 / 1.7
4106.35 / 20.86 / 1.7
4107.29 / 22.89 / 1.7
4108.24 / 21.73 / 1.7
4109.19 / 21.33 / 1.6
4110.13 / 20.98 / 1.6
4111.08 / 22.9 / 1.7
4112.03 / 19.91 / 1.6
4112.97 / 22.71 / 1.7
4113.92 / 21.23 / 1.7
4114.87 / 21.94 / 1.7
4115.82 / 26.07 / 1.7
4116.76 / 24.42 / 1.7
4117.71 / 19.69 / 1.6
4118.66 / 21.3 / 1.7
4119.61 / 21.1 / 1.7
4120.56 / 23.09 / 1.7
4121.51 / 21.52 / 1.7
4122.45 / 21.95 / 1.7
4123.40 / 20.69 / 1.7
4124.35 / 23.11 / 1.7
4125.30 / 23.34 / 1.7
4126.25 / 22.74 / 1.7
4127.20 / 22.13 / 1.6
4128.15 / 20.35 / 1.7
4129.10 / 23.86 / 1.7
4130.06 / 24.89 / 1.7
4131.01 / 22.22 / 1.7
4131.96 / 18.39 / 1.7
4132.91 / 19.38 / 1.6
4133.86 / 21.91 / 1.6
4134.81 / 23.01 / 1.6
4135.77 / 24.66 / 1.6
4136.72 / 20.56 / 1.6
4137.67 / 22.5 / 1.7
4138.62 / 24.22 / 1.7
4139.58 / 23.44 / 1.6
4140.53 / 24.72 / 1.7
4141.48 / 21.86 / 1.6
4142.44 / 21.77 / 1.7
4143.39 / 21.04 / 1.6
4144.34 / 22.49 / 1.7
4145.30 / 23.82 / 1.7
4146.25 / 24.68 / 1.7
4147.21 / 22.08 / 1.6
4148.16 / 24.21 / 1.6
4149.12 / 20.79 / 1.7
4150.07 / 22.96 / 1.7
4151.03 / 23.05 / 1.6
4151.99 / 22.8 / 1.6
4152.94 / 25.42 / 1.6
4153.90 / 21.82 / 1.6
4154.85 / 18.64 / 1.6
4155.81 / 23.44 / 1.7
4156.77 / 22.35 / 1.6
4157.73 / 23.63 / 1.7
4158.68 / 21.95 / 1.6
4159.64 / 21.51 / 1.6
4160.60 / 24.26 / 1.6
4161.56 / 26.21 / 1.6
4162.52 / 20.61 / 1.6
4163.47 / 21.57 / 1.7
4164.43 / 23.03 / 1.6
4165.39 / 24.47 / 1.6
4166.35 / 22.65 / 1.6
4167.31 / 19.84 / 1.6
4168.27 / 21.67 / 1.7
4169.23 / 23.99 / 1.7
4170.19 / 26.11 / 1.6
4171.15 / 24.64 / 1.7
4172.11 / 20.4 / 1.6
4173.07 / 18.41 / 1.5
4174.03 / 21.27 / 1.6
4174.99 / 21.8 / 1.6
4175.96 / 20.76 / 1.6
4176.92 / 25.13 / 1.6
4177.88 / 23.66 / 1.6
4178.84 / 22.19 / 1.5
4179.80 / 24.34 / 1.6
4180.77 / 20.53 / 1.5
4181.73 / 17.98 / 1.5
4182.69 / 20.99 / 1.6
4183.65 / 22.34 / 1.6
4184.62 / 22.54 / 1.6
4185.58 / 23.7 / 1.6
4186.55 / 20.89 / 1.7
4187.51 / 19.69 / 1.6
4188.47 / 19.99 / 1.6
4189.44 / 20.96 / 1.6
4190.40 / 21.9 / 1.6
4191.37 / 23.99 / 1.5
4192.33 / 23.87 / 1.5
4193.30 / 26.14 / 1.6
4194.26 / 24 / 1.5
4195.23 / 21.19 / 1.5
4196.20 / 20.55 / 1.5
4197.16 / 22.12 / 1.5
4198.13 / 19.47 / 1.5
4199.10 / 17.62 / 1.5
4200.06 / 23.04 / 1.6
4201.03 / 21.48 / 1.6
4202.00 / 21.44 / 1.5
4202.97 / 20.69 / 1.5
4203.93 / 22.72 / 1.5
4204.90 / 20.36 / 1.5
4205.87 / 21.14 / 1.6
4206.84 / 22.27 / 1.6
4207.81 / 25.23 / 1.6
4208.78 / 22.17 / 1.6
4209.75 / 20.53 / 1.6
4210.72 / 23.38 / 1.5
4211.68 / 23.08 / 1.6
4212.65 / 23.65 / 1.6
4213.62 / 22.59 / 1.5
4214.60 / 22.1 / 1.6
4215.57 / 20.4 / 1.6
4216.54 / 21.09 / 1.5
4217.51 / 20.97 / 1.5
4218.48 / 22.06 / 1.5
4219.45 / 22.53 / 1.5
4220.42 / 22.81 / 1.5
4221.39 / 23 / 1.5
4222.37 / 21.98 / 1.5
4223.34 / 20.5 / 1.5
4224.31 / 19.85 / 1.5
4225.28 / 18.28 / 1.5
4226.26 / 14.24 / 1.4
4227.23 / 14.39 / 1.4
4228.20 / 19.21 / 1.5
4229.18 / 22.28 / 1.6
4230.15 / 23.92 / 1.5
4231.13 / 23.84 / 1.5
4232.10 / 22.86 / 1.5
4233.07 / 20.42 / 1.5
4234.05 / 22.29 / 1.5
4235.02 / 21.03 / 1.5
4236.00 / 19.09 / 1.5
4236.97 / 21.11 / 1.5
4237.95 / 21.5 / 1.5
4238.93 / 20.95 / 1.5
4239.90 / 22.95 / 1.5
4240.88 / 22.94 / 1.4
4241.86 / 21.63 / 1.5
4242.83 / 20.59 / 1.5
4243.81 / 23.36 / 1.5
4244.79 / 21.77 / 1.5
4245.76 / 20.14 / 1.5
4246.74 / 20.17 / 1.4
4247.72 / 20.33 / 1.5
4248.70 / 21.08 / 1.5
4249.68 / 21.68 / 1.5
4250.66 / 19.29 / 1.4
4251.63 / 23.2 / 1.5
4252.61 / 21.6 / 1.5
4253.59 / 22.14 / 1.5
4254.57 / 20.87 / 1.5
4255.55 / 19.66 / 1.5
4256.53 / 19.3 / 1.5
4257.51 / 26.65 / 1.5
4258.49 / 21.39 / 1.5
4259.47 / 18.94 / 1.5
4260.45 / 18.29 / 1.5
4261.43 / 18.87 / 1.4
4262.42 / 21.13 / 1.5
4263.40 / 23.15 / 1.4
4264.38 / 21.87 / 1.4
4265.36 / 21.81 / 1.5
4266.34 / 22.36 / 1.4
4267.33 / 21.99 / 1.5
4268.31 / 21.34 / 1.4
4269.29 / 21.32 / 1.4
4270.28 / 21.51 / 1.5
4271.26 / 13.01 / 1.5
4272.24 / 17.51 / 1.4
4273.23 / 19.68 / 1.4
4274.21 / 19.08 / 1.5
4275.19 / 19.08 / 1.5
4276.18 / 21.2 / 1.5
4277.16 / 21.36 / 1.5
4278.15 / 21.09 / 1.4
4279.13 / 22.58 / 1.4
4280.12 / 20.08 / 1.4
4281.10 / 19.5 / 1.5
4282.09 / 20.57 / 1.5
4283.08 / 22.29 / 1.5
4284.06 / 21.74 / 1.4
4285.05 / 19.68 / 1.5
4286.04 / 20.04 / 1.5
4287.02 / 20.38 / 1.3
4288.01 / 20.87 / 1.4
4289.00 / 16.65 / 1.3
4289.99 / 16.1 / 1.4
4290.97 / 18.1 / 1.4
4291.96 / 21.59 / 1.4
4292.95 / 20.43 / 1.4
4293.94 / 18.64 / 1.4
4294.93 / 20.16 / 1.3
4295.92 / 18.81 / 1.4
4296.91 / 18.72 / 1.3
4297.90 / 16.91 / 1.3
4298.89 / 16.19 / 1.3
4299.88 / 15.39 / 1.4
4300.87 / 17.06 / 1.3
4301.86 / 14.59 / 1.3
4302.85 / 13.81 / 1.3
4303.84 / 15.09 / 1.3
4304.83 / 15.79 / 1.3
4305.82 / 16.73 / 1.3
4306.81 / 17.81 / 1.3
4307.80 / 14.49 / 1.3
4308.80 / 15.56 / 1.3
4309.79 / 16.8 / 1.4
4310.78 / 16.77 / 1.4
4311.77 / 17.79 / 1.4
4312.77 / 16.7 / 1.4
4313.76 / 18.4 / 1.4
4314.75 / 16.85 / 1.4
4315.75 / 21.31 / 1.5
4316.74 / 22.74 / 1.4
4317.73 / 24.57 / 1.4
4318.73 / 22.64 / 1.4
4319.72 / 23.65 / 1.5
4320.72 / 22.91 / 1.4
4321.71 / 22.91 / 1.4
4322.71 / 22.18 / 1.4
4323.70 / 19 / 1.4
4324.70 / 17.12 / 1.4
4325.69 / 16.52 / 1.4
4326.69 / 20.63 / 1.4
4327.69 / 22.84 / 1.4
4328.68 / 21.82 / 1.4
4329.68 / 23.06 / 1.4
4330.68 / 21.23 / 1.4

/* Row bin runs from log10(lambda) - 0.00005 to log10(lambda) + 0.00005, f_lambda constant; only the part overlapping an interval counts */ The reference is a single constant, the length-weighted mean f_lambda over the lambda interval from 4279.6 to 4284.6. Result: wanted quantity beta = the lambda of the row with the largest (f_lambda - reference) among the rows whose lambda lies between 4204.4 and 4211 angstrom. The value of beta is 4207.81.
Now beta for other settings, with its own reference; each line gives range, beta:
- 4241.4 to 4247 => 4243.81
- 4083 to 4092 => 4089.36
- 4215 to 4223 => 4221.39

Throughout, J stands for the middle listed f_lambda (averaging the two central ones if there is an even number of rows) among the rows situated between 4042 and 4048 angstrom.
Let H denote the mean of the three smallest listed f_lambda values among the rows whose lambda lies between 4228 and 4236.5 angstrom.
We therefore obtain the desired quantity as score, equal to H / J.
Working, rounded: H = 19.6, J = 19.9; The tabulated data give 0.98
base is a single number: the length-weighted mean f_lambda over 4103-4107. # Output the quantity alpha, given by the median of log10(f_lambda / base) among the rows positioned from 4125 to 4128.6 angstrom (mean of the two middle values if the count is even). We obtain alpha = 0.067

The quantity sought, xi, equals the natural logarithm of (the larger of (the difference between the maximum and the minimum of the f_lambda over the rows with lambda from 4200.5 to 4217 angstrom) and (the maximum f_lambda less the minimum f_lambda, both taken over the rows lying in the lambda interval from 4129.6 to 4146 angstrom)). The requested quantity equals 1.9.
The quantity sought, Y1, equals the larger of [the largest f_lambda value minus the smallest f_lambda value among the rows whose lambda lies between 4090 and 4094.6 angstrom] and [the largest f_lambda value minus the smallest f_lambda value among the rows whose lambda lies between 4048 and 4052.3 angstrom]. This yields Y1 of 2.94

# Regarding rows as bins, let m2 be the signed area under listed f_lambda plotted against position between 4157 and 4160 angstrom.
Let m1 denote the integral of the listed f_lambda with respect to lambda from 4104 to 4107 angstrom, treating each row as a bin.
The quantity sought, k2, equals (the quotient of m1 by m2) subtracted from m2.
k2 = 66.3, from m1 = 61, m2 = 67.2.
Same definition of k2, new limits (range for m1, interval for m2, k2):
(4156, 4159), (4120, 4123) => 65.5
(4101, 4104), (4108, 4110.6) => 54.7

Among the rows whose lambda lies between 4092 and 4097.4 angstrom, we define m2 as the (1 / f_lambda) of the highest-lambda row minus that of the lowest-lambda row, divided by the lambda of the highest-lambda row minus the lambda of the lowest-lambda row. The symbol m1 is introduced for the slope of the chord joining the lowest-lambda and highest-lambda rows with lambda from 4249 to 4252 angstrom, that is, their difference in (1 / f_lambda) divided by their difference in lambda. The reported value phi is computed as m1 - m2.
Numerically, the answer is -0.0044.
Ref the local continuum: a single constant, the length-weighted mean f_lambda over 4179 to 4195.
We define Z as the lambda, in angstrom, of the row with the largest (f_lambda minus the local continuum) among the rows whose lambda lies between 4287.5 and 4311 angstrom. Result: 4291.96 angstrom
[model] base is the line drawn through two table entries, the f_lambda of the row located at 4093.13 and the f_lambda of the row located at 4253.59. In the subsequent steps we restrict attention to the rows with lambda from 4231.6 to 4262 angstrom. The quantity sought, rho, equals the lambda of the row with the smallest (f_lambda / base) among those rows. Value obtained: 4260.45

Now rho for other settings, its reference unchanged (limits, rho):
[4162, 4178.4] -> 4173.07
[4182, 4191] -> 4187.51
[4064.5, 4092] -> 4071.51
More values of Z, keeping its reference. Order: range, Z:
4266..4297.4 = 4279.13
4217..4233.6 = 4230.15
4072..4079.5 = 4074.33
